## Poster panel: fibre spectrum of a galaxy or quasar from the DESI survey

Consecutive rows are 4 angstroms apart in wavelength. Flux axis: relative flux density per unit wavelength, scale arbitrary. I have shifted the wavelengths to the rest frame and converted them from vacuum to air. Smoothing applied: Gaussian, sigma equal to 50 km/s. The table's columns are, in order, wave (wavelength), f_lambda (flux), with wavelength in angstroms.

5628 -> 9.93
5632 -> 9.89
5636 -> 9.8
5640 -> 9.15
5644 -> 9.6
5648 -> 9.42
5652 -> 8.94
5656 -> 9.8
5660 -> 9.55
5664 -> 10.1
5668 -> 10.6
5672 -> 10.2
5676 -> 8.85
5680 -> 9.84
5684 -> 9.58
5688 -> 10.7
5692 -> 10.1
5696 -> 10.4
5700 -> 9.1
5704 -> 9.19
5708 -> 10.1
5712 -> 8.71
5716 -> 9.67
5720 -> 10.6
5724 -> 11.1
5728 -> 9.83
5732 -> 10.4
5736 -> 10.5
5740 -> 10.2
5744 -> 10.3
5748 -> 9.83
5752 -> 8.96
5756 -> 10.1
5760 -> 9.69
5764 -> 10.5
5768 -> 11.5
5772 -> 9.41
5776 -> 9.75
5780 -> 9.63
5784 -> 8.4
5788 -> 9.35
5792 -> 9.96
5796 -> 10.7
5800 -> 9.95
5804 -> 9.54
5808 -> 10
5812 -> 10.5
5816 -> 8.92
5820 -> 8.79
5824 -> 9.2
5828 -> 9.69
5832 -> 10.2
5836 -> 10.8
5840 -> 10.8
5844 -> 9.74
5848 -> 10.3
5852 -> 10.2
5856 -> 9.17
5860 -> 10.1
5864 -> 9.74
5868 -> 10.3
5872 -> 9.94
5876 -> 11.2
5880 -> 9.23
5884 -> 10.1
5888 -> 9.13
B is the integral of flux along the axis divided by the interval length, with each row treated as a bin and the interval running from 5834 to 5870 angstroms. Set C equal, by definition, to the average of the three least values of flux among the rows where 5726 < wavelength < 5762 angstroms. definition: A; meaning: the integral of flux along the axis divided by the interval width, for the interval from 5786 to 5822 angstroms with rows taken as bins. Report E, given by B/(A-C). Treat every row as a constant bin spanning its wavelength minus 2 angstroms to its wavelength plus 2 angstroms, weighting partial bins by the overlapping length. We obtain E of 40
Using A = 9.7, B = 10.1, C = 9.49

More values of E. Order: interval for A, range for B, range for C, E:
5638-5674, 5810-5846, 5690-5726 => 14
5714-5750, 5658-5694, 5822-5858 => 11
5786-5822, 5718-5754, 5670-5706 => 15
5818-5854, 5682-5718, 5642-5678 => 11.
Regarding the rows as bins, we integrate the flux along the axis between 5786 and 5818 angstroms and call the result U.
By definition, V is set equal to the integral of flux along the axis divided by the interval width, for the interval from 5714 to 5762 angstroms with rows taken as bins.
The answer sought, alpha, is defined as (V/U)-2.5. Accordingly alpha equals -2.47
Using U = 316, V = 10.1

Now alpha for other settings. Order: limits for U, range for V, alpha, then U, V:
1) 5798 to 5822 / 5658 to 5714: -2.46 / 231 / 9.8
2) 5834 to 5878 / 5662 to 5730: -2.48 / 449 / 9.9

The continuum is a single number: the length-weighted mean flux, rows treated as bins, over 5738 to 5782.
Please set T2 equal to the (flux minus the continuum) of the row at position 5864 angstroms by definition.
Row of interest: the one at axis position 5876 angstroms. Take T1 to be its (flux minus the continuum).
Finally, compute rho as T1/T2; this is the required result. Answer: -4.9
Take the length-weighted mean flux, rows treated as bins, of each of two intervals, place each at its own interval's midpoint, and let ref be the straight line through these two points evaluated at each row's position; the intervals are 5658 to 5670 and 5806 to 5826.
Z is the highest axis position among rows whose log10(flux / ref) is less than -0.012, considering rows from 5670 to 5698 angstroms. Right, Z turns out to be 5684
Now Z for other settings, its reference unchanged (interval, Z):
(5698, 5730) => 5712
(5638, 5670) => 5660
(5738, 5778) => 5752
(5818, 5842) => 5820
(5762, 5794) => 5784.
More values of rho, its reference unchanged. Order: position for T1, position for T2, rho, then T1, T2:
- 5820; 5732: -2.9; -1.2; 0.41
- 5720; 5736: 1.2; 0.6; 0.51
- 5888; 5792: 30.5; -0.9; -0.03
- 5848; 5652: -0.3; 0.3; -1.05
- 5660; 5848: -1.4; -0.4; 0.31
